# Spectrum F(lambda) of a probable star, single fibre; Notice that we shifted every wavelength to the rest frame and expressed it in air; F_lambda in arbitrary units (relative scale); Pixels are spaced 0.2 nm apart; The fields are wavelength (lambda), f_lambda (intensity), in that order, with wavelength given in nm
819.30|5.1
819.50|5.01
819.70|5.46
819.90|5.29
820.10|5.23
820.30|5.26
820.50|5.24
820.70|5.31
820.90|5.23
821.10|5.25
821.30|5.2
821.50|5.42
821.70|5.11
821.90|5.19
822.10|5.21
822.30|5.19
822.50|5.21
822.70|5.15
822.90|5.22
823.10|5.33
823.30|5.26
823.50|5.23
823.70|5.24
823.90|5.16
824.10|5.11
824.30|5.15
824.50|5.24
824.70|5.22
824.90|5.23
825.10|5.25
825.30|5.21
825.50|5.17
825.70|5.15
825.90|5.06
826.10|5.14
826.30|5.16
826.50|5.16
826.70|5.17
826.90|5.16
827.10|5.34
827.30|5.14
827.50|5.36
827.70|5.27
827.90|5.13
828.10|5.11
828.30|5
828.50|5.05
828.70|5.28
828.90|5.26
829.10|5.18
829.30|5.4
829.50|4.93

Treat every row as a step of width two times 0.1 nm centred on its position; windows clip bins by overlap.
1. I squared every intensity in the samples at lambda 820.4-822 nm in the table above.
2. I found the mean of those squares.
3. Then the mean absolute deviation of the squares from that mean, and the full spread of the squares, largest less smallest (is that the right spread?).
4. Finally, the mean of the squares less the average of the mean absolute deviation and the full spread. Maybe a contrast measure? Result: 25.5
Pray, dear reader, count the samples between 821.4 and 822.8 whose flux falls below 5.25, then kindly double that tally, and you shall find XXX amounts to 12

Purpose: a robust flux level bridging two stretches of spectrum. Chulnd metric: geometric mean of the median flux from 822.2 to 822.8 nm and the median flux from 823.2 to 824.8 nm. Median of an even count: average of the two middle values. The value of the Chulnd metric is 5.21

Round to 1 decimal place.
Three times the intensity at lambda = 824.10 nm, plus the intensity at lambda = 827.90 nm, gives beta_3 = 20.5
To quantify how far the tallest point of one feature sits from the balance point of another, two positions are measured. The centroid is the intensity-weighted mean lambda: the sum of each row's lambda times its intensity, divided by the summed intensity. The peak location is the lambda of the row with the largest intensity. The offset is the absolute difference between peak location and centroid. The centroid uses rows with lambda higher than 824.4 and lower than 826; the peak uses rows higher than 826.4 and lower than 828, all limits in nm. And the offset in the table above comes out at 2.30 nm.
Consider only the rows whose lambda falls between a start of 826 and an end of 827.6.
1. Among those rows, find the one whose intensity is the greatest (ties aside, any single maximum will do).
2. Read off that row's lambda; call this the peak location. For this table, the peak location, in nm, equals 827.50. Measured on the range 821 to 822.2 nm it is 821.50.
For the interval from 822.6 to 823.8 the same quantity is 823.10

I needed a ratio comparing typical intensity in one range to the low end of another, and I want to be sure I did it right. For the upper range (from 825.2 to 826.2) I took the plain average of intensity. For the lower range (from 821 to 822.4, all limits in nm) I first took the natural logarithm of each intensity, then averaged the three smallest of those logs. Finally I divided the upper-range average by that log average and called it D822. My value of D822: 3.13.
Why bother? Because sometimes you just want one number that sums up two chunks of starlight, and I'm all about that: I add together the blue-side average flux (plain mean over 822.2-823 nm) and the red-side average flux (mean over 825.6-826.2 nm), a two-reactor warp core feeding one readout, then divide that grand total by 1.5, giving 6.87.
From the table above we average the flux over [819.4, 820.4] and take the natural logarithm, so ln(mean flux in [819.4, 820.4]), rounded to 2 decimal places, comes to 1.66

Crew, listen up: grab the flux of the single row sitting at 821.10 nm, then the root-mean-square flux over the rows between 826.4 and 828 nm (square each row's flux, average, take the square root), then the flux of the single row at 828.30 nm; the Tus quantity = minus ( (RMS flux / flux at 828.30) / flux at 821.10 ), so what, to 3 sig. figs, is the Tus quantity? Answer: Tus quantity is -0.199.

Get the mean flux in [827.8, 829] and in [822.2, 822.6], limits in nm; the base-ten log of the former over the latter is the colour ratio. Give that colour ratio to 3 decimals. -0.005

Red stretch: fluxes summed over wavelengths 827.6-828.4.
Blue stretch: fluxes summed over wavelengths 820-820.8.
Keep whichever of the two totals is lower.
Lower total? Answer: 20.5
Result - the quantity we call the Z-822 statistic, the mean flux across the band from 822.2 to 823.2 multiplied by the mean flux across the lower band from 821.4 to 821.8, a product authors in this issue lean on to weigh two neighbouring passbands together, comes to 27.48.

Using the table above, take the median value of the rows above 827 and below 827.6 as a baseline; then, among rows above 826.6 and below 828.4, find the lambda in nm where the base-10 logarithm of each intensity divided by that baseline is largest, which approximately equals 827.50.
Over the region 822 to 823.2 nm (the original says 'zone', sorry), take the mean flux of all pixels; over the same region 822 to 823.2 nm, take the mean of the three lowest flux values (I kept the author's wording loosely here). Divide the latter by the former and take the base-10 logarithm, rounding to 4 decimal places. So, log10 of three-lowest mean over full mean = -0.0029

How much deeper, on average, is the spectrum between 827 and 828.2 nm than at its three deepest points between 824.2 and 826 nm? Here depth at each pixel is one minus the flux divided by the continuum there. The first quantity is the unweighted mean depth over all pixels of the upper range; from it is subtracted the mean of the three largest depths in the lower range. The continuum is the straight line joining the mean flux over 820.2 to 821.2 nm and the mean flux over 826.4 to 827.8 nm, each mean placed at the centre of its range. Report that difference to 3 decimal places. -0.022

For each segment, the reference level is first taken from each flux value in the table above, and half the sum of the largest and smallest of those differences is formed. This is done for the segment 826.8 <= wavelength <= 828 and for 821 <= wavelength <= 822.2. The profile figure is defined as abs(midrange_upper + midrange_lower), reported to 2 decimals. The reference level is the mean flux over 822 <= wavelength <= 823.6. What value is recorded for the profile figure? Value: 0.06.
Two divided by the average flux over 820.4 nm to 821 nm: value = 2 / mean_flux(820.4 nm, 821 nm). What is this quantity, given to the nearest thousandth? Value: 0.380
